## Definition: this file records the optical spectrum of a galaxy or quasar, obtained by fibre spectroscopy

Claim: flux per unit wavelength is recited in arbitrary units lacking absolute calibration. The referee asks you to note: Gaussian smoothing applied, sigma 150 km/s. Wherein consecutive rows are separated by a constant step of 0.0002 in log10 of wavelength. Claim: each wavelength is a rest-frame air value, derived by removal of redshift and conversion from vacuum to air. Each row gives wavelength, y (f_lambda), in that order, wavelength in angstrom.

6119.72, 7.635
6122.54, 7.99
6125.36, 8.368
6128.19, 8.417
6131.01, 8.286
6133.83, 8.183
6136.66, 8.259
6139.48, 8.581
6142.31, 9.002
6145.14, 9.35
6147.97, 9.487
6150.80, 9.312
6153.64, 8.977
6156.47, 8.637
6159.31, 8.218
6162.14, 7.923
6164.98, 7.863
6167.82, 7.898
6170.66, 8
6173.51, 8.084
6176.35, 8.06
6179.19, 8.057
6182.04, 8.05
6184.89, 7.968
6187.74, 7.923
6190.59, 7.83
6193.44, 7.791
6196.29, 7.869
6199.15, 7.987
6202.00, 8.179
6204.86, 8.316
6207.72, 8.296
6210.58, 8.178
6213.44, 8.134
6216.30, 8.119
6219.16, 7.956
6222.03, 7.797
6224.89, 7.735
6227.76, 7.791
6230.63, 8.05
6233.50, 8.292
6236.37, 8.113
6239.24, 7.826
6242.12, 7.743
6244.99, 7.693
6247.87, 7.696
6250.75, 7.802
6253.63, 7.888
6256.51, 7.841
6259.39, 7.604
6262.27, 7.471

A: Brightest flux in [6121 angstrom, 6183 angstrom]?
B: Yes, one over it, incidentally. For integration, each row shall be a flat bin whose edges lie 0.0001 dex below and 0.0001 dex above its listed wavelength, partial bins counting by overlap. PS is 0.105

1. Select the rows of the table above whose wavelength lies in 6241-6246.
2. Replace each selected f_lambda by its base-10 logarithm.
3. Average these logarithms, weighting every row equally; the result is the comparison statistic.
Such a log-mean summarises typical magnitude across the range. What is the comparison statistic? 0.888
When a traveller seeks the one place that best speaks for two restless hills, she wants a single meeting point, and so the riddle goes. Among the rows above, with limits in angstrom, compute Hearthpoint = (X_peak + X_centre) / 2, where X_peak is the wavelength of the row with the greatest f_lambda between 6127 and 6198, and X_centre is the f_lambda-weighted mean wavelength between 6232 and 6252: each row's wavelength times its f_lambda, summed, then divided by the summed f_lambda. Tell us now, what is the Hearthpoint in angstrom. 6195.0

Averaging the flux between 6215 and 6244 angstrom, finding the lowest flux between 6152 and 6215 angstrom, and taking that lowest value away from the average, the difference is 0.15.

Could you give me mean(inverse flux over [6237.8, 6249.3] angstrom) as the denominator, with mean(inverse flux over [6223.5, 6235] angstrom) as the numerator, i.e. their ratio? 0.97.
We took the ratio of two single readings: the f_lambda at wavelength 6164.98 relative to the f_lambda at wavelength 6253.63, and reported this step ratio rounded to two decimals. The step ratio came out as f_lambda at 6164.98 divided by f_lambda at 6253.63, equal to 1.00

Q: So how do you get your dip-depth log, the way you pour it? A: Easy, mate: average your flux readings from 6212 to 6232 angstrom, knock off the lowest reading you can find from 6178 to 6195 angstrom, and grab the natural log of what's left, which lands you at -1.90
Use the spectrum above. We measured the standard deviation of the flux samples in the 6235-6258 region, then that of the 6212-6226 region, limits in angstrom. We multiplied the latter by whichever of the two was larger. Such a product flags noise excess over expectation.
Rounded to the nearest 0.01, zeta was 0.03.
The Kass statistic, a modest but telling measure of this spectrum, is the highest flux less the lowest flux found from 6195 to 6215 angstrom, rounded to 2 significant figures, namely 0.45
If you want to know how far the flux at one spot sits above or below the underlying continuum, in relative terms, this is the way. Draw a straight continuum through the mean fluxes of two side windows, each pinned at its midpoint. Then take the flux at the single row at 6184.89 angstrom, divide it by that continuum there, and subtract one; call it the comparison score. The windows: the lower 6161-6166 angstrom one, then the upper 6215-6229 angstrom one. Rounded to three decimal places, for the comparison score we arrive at 0.010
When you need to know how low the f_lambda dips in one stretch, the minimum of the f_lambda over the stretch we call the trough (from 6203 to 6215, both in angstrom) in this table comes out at 8.134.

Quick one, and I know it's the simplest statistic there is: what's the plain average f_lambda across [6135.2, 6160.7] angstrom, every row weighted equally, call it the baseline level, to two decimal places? 8.87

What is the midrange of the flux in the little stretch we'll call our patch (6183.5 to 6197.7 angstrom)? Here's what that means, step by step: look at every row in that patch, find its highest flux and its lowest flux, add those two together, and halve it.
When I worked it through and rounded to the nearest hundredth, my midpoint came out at 7.88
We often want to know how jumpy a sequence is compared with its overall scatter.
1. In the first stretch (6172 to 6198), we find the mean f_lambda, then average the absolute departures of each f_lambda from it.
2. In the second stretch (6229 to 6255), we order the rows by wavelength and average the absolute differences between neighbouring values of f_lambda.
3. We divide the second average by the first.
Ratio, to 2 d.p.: 1.38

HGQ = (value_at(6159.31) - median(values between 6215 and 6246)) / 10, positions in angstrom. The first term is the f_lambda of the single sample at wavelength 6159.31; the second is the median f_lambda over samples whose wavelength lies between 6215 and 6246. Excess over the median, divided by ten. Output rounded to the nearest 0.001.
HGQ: 0.039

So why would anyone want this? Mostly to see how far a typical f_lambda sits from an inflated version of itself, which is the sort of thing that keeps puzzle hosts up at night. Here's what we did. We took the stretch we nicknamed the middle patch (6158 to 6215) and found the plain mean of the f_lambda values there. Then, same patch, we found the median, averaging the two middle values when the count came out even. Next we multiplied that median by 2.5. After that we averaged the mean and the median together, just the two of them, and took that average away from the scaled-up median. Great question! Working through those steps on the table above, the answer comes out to 12.0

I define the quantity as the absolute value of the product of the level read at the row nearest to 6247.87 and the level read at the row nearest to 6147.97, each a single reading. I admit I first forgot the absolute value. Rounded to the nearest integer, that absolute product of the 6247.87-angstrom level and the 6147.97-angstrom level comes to 73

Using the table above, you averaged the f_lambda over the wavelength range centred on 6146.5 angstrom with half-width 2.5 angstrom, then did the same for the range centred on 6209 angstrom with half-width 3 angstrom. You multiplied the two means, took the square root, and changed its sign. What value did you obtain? -8.81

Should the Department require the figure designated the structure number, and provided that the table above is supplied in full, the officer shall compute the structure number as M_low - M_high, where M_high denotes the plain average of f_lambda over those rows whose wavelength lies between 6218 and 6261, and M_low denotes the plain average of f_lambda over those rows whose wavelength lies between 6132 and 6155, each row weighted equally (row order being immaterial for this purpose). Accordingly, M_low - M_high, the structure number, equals 1.0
